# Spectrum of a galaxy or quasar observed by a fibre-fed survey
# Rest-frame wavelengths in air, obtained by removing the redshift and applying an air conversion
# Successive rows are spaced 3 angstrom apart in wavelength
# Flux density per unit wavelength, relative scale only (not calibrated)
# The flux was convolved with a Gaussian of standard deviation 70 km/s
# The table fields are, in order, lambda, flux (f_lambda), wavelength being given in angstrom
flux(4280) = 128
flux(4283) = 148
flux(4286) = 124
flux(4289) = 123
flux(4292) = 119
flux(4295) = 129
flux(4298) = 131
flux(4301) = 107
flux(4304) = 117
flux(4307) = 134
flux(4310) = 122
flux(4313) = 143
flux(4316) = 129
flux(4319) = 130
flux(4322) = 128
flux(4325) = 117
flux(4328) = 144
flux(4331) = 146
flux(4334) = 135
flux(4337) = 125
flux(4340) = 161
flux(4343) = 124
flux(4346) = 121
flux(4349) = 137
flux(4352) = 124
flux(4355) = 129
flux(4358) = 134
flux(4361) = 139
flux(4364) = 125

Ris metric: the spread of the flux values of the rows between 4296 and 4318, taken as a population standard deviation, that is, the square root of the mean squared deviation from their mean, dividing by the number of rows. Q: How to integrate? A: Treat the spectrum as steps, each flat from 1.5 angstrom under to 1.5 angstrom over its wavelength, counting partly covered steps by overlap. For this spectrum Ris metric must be 11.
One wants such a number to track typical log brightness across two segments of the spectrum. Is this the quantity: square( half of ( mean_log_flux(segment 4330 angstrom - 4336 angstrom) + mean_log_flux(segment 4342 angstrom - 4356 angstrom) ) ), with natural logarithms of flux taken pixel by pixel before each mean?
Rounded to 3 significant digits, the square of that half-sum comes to 23.9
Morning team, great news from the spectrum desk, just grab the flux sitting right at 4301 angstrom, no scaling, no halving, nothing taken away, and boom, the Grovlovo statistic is 107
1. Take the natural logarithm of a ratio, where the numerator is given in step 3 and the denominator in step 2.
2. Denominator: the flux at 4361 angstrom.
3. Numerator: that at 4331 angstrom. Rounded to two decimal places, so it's 0.05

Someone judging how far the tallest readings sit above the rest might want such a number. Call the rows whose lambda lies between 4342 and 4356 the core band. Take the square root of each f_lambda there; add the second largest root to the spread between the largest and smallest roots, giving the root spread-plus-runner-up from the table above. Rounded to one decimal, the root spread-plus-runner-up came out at 12.1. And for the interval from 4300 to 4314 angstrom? 13.2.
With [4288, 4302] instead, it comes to 12.5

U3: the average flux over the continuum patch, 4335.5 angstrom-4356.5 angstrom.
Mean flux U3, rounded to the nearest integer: 132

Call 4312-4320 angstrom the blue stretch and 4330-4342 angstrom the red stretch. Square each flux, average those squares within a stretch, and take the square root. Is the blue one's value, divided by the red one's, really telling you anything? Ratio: 0.94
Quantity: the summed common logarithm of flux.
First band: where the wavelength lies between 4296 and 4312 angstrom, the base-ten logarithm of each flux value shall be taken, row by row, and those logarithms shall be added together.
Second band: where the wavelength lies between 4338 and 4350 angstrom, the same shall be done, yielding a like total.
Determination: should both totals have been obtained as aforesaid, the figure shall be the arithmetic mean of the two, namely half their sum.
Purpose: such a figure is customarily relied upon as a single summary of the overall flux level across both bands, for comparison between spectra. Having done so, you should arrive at 9.5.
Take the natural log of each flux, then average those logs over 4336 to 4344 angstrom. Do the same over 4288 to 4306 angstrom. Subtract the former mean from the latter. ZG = -0.12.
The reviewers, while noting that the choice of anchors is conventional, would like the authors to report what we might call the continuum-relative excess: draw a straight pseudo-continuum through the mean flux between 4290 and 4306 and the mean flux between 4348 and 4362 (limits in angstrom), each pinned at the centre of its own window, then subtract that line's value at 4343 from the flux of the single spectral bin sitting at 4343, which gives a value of -6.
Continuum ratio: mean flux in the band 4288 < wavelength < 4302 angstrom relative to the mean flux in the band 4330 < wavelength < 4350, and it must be 0.90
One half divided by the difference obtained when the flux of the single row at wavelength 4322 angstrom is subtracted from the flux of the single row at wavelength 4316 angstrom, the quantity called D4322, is 0.50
